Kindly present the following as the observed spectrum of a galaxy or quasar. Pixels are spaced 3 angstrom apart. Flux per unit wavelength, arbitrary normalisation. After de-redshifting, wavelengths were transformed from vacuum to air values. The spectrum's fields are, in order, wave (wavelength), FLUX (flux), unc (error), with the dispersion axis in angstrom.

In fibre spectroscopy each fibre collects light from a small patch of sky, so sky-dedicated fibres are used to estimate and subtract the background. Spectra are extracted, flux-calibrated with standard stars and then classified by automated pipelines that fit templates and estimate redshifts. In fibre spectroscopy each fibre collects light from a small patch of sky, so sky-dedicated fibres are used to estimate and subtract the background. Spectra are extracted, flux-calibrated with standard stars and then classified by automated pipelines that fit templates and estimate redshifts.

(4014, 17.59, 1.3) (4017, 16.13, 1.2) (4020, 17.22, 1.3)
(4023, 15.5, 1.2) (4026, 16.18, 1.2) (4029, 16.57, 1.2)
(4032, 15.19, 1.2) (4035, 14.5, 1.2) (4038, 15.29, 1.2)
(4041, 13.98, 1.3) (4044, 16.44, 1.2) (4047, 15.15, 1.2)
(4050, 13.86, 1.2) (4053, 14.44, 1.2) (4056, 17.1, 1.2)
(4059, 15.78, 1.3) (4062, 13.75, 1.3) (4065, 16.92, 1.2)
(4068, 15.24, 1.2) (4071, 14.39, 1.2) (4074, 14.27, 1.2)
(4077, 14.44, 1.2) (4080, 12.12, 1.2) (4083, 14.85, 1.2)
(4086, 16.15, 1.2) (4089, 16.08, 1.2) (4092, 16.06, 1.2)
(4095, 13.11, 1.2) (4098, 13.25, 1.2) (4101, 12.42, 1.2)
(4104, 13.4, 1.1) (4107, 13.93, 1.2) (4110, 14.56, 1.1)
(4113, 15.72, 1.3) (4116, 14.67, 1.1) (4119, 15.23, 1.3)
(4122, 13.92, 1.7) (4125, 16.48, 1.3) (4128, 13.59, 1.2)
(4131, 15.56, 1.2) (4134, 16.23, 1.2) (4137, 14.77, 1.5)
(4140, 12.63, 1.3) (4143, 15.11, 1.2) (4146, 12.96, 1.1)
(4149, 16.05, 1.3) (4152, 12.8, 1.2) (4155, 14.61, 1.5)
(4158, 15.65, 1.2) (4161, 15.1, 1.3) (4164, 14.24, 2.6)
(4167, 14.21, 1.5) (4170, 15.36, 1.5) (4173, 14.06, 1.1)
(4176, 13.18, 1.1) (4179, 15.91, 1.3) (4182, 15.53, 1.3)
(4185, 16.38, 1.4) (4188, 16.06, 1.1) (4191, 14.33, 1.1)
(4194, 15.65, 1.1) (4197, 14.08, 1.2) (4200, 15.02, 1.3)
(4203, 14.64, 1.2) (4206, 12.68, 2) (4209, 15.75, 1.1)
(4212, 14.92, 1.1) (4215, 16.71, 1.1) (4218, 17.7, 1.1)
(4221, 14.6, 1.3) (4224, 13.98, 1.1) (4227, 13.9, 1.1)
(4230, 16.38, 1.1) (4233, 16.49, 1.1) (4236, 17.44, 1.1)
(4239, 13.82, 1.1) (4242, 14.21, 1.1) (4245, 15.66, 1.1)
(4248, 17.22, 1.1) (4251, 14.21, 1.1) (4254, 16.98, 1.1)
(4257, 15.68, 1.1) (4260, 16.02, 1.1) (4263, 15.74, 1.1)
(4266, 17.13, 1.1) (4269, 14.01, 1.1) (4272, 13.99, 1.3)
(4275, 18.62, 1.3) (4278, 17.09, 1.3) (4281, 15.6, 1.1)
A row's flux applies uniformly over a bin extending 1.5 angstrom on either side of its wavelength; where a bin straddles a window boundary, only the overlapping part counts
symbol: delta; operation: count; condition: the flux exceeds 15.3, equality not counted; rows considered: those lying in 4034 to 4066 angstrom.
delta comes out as 4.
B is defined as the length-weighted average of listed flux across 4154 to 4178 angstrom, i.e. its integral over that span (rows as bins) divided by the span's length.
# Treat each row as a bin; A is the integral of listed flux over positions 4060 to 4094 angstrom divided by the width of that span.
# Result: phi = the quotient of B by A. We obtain 0.98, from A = 14.9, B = 14.6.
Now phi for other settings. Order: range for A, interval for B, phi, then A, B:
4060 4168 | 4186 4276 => 1.06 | 14.6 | 15.4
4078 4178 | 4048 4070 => 1.05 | 14.5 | 15.3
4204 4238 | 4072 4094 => 0.96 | 15.5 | 14.8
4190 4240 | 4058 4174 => 0.96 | 15.2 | 14.6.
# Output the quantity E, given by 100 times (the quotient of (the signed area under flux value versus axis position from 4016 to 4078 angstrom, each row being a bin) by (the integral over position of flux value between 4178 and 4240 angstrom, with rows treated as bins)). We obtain 100.1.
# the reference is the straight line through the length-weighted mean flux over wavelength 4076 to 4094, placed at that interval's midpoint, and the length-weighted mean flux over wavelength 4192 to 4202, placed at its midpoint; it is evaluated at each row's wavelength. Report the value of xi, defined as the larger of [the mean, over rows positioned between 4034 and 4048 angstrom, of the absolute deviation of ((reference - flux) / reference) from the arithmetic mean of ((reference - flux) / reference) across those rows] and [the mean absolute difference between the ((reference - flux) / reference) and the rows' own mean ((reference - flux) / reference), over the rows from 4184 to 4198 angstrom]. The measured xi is 0.059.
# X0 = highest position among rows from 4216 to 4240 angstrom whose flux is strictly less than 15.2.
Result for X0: 4239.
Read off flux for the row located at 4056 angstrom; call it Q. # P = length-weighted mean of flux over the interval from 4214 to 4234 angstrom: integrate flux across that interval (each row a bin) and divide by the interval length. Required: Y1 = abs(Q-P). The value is 1.47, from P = 15.6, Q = 17.1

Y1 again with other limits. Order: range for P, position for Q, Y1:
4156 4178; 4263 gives 1.16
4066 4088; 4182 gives 0.94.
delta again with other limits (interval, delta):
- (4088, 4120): 3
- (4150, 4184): 4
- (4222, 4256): 6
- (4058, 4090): 4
